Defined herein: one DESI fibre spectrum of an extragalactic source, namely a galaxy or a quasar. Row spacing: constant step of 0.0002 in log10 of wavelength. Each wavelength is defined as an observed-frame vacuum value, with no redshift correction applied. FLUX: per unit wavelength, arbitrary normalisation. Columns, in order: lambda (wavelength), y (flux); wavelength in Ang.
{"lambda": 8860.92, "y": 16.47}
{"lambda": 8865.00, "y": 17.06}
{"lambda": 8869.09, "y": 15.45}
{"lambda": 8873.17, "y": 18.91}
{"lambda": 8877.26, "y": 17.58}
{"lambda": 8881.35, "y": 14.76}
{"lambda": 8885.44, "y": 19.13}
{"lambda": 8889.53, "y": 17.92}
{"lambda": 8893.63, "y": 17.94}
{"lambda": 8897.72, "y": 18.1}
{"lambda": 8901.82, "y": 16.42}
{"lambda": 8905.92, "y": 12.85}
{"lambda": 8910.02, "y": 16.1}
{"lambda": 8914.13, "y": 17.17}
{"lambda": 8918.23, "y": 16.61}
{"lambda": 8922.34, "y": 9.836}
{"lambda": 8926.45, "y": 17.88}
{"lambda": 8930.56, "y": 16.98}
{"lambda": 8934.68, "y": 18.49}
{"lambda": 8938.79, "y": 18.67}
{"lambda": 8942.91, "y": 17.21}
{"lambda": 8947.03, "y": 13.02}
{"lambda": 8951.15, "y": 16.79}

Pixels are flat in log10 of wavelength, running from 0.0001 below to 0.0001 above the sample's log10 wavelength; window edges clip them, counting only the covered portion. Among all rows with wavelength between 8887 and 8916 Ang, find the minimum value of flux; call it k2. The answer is 12.85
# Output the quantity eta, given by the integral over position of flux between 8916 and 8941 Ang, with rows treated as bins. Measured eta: 411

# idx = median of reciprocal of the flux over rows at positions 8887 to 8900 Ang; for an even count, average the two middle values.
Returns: 0.056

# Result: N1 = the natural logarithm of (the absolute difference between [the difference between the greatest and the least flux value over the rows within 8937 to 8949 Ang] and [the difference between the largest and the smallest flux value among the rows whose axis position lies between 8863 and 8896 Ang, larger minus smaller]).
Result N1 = 0.2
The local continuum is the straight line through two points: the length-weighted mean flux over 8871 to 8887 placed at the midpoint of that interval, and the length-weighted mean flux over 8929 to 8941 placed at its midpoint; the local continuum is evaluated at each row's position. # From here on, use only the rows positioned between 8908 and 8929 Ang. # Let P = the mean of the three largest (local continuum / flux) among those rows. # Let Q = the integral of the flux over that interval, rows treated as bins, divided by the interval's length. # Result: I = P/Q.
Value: 0.086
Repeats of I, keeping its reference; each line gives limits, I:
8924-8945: 0.059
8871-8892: 0.060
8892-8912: 0.073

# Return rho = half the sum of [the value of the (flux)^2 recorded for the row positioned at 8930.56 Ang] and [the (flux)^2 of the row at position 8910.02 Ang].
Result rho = 274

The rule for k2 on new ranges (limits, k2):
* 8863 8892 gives 14.76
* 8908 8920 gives 16.1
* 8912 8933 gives 9.836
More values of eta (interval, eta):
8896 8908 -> 189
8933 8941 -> 149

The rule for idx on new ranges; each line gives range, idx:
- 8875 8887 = 0.057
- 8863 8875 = 0.059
